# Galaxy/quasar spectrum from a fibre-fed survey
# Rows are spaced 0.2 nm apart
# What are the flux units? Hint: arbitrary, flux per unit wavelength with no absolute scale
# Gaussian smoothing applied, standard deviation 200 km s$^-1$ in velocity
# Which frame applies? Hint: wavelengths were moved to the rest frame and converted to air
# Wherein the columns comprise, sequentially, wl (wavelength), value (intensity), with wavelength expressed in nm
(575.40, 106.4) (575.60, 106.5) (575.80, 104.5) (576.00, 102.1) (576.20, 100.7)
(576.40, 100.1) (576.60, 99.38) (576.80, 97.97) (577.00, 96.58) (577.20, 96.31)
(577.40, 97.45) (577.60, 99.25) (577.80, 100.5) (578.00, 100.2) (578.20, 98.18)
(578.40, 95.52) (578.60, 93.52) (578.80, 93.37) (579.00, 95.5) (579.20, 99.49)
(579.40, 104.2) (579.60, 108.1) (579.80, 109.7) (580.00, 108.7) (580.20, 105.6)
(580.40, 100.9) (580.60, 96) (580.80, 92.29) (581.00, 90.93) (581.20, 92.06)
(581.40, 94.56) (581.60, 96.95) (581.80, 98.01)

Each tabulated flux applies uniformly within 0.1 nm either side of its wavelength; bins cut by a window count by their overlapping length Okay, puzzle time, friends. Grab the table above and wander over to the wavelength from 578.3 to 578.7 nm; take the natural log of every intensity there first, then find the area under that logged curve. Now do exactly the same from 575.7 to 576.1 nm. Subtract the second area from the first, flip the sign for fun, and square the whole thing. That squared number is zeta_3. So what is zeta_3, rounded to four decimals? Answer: 0.0013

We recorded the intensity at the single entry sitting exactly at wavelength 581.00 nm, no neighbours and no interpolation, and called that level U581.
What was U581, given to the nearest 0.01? 90.93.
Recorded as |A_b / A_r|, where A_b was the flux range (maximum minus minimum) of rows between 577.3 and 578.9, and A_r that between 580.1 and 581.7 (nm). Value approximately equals 0.49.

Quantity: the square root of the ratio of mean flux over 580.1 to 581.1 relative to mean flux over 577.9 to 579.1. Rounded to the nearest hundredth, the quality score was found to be 1.01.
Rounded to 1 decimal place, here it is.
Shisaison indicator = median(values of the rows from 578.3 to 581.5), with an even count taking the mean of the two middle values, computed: 95.8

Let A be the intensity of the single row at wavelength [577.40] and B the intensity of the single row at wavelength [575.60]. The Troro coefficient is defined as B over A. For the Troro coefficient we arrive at 1.09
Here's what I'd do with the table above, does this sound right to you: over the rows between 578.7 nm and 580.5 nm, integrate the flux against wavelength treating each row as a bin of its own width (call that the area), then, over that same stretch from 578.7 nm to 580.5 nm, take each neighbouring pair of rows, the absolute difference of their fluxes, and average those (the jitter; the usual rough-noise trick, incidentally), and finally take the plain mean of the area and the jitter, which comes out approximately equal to 94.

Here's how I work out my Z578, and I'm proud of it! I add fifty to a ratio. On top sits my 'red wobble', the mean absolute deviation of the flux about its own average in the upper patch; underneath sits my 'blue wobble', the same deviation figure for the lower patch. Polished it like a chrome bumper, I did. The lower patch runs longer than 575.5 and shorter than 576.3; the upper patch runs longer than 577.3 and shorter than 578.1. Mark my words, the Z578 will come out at 50.5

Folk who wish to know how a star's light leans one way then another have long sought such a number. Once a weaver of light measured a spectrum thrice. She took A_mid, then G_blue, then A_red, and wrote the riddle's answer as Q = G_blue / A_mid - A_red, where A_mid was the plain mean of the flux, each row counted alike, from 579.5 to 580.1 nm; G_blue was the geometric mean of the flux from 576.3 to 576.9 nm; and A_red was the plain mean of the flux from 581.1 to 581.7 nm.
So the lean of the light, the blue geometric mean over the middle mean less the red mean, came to -94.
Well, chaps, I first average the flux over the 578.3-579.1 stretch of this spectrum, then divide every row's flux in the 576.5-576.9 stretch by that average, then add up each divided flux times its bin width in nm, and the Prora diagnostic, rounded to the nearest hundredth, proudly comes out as 0.42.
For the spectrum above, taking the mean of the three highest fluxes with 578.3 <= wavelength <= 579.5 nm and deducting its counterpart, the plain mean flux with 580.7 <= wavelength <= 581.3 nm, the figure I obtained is 8.0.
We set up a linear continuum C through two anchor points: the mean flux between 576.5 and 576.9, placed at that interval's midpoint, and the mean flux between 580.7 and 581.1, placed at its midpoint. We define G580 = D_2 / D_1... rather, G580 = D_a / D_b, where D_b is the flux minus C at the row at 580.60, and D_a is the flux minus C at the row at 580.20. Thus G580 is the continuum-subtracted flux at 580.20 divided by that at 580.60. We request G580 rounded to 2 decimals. 3.30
